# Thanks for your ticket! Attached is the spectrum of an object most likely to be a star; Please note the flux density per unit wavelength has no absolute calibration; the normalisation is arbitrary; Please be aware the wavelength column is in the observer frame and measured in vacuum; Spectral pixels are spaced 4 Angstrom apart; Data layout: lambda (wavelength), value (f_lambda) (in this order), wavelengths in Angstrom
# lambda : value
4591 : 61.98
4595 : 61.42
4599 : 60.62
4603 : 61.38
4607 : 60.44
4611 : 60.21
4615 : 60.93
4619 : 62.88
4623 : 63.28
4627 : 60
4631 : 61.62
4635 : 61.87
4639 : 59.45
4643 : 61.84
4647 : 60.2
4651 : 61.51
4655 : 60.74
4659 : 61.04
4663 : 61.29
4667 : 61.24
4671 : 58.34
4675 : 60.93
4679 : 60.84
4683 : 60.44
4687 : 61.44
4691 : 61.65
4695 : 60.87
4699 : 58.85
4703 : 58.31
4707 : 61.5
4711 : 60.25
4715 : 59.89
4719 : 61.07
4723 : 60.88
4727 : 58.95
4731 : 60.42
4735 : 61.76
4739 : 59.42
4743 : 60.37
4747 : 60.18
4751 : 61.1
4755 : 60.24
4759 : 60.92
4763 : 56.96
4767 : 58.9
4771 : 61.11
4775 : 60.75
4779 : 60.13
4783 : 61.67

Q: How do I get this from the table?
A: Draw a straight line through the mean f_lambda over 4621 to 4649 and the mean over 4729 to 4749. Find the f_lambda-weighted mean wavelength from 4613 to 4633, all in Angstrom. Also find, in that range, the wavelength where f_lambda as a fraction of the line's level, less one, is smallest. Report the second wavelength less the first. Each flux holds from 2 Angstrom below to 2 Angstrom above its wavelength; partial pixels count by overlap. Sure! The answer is 4.0 Angstrom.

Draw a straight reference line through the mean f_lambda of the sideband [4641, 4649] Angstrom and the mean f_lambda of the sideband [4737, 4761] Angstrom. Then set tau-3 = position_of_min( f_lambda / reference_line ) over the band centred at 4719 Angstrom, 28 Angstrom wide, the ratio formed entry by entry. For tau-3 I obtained 4727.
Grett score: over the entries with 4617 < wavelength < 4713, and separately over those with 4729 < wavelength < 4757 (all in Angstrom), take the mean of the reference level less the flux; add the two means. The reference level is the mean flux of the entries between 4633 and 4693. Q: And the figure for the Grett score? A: 0.4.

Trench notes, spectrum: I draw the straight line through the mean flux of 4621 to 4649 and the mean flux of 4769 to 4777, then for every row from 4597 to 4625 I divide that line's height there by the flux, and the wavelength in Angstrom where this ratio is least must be 4623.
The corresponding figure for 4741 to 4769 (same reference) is 4751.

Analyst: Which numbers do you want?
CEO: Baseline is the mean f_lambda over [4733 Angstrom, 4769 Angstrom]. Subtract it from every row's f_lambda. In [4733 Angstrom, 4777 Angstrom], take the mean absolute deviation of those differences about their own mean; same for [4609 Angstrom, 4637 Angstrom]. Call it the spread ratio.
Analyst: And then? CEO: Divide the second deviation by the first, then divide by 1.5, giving 0.70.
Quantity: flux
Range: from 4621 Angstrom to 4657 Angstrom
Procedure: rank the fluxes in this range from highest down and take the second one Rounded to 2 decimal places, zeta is 61.87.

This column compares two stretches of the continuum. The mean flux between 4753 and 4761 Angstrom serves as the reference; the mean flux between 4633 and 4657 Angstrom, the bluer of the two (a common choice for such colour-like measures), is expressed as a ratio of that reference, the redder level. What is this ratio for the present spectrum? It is 1.01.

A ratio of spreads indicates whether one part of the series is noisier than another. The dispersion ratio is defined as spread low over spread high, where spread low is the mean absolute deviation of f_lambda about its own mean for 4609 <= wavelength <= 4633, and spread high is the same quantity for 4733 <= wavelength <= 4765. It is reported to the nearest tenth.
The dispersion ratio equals 1.1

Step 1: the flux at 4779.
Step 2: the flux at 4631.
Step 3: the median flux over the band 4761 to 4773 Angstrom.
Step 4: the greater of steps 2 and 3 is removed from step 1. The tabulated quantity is -1.5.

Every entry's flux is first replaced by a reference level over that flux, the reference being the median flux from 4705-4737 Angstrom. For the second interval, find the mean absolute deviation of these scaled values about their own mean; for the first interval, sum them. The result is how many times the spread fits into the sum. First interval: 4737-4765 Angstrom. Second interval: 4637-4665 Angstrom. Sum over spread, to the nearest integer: 682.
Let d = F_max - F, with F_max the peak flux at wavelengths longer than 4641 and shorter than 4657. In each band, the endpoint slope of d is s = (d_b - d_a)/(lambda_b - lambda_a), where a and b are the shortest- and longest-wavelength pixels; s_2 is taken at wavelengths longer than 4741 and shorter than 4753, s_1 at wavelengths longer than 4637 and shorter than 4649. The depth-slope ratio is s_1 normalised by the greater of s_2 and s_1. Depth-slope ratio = 1.0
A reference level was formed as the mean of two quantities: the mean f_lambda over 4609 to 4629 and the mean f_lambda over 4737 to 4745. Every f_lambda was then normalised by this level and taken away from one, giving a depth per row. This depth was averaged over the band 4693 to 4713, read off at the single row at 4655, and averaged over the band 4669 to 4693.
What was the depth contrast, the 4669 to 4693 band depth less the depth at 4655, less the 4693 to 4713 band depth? -0.010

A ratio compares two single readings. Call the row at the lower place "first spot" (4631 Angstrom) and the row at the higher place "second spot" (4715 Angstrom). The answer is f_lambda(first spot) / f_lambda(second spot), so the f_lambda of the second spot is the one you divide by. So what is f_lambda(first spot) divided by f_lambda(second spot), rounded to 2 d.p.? 1.03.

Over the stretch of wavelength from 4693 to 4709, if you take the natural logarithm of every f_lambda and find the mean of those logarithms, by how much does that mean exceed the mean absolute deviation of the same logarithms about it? 4.07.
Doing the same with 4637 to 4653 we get 4.09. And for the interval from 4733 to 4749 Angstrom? 4.09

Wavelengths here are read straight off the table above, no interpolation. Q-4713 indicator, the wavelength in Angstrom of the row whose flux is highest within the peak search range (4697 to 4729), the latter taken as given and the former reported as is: 4707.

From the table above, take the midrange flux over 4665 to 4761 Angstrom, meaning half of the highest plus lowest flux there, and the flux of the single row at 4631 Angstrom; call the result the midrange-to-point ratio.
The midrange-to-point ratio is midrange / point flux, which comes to 0.97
